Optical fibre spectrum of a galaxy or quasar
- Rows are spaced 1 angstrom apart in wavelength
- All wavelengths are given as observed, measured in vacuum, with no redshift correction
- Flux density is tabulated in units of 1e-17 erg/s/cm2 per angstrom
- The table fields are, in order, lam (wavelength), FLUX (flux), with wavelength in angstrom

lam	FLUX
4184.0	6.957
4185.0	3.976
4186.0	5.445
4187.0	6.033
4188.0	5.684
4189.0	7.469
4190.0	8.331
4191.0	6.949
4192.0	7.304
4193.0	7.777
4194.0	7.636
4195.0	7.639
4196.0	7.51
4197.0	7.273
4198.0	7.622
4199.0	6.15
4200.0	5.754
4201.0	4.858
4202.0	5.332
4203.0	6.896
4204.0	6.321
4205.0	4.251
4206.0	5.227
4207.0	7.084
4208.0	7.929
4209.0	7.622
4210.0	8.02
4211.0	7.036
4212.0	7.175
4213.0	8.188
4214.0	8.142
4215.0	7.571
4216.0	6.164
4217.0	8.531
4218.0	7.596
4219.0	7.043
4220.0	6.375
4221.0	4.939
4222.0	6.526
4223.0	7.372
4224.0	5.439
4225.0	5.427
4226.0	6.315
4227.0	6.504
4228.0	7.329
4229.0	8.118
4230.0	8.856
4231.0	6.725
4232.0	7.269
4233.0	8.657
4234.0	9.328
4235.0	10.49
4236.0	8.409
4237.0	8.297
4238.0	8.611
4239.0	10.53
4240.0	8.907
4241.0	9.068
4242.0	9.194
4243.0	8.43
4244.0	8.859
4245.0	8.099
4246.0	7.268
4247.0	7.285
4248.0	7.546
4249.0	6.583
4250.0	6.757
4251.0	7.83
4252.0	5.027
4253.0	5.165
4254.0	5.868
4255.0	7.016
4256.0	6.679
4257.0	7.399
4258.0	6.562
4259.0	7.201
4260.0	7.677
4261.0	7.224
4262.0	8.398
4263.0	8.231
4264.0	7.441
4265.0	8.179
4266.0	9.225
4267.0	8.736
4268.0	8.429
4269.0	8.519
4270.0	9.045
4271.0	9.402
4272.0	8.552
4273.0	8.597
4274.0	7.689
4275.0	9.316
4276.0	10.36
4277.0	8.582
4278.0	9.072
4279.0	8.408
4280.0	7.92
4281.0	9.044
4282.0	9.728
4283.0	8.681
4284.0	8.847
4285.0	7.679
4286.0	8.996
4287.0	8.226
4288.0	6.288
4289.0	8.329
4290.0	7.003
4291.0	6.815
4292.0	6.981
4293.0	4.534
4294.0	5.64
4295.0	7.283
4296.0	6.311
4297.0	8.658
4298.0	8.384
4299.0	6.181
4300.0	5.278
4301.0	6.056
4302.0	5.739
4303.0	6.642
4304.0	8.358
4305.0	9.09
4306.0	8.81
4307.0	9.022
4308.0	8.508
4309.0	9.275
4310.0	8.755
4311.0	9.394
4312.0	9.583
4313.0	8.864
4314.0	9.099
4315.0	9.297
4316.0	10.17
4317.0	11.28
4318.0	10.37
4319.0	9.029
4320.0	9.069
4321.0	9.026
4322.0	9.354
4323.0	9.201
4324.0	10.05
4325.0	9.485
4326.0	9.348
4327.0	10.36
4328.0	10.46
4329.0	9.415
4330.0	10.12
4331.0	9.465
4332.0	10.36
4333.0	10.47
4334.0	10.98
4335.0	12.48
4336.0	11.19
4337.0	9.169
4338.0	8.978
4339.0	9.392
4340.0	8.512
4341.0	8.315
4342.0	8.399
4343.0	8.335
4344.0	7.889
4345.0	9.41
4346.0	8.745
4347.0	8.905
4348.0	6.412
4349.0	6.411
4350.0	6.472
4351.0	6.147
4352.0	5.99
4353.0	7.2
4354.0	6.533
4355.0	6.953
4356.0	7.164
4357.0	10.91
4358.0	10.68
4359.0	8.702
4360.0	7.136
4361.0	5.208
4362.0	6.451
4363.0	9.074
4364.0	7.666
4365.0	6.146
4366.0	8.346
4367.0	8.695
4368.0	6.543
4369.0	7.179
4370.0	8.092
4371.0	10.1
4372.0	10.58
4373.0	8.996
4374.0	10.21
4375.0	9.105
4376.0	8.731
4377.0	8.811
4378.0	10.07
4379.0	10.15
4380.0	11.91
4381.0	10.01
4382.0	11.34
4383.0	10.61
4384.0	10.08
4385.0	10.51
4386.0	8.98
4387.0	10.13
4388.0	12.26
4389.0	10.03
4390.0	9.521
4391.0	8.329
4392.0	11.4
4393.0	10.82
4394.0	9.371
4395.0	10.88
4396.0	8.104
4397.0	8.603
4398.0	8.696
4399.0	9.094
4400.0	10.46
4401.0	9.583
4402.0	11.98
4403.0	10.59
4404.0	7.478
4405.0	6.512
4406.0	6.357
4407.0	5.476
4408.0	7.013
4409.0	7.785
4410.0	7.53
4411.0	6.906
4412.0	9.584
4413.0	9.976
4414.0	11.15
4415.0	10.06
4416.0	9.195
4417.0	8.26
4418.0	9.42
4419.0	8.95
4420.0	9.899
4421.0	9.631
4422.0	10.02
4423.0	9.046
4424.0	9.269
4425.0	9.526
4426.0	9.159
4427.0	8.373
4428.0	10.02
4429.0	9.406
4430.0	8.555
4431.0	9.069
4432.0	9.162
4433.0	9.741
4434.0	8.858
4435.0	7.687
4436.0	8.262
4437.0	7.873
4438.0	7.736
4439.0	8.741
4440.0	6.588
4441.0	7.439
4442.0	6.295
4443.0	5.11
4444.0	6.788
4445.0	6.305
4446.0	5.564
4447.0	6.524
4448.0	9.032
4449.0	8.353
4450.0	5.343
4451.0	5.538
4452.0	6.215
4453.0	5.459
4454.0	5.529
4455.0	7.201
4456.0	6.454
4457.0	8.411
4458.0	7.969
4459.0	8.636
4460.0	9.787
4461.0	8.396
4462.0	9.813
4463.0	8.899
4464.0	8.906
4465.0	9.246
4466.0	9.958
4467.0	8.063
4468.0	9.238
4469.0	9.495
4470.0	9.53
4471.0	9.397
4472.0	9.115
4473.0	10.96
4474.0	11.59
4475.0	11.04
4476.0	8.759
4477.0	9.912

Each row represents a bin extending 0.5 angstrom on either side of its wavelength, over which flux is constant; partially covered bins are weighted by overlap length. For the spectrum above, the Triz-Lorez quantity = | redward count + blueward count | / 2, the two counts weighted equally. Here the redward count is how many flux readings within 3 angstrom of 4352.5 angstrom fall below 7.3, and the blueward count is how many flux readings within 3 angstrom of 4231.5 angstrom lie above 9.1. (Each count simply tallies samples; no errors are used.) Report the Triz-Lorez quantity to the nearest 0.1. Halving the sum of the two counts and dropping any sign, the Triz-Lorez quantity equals 3.5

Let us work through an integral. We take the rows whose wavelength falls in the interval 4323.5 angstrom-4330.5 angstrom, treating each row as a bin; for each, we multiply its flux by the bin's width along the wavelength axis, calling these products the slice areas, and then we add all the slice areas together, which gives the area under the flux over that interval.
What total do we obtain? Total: 69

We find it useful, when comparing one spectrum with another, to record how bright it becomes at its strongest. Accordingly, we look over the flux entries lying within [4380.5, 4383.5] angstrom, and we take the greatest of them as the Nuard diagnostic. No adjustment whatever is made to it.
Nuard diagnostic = 11.34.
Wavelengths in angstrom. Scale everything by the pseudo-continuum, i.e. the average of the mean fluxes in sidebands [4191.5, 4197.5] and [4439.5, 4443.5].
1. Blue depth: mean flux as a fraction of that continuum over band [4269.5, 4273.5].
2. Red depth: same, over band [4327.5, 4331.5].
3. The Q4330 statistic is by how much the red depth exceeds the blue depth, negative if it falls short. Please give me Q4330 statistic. 0.14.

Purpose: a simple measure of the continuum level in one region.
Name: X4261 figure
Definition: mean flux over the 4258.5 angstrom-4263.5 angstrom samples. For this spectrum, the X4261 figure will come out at 7.7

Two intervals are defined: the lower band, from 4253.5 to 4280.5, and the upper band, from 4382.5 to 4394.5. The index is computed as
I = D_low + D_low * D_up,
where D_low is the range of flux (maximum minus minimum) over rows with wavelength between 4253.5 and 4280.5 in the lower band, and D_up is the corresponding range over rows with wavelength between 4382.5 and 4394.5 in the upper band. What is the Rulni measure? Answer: 22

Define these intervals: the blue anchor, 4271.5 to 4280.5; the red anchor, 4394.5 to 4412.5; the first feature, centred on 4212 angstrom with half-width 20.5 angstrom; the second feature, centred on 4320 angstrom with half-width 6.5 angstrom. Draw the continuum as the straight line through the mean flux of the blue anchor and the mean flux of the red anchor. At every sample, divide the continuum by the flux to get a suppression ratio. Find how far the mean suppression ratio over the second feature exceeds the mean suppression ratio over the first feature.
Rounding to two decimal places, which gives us -0.41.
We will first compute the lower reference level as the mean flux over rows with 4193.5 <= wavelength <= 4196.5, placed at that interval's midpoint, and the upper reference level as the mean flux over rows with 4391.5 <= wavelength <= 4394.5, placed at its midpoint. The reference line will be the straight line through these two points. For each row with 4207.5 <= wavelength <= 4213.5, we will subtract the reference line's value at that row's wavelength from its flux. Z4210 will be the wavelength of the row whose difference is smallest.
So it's 4211.0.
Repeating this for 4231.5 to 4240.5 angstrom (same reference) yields 4232.0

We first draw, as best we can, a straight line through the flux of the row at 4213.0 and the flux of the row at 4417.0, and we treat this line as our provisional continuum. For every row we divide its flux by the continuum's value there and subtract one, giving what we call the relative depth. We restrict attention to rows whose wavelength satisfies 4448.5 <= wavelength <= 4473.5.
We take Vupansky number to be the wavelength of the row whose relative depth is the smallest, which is 4450.0 angstrom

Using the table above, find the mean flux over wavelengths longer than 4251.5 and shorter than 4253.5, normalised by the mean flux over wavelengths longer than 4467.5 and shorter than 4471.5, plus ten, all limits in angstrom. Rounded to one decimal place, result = 10.5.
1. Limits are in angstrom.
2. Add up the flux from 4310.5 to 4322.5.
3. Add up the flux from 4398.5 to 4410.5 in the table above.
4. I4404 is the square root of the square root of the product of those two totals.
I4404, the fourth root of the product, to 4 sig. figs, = 10.34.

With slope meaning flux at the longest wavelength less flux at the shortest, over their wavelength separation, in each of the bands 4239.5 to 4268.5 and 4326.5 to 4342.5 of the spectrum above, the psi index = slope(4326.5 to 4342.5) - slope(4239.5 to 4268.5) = -0.11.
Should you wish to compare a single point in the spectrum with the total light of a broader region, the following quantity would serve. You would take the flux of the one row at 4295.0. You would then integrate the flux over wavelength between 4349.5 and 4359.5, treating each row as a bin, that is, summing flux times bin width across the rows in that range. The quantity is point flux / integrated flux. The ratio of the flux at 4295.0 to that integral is 0.0949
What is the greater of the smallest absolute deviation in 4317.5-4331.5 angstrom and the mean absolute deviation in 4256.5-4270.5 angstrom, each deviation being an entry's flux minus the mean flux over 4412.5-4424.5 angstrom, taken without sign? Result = 1.6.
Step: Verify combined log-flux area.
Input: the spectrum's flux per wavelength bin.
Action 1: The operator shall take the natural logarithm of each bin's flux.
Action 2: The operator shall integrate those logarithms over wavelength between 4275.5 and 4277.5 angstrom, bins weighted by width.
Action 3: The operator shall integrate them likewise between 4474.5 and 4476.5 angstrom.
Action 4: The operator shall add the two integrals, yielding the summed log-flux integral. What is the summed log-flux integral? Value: 9.06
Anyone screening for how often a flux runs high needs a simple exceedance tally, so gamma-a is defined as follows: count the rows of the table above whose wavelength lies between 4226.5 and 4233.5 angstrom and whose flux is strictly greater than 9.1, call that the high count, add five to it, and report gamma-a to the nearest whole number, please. 5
